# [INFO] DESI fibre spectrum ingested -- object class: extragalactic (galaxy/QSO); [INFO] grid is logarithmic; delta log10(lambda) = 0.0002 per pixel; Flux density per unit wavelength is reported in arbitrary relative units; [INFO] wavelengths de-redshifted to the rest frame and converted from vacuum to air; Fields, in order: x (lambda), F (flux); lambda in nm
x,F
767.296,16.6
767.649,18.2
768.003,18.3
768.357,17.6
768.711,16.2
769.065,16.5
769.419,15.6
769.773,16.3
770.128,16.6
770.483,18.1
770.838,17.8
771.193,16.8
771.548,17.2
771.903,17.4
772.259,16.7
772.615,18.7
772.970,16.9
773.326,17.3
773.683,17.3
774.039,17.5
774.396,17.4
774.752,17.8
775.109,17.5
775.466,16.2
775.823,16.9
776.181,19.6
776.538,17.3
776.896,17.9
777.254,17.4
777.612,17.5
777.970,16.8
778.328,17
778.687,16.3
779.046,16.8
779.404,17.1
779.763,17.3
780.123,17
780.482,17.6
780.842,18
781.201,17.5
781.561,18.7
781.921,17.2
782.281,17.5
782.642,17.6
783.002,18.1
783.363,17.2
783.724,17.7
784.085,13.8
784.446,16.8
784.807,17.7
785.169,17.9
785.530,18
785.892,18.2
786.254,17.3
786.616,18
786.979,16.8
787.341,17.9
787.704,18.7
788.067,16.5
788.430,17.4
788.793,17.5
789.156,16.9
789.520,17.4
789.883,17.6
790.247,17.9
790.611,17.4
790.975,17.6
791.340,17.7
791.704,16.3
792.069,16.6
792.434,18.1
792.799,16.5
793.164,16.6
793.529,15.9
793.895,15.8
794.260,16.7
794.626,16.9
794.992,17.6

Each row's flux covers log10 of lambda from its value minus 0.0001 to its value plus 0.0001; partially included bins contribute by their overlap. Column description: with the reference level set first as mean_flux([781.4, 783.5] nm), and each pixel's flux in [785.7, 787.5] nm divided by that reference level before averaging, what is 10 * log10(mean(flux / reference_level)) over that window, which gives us -0.02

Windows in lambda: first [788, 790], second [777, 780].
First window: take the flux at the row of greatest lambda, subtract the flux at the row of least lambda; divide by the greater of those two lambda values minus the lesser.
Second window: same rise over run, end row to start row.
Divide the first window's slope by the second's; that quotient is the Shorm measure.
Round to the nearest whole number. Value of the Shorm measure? -15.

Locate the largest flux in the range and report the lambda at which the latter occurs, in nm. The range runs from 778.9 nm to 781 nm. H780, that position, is 780.842 nm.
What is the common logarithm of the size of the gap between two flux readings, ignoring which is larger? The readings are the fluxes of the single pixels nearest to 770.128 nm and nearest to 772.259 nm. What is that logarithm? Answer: -1.0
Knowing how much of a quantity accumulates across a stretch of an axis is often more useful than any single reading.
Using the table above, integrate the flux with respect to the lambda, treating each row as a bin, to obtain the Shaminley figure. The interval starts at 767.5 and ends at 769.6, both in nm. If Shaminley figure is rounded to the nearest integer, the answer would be 36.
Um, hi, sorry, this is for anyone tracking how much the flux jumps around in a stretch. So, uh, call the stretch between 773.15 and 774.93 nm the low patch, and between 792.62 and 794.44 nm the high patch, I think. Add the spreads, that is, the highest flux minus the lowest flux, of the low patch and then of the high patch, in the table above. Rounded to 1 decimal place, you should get 1.4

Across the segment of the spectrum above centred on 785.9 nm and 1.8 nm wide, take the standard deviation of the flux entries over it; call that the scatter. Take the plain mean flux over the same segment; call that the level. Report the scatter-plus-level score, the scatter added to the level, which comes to 18.2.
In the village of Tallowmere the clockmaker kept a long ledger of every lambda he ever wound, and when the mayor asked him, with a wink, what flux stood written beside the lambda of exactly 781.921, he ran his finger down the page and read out 17.2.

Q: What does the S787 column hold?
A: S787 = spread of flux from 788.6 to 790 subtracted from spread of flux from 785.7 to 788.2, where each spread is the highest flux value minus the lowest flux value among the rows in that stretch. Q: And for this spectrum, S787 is 1.5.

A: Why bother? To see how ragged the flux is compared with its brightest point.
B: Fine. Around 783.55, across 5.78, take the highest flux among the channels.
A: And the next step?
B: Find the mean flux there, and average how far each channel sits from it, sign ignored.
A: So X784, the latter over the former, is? 0.033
